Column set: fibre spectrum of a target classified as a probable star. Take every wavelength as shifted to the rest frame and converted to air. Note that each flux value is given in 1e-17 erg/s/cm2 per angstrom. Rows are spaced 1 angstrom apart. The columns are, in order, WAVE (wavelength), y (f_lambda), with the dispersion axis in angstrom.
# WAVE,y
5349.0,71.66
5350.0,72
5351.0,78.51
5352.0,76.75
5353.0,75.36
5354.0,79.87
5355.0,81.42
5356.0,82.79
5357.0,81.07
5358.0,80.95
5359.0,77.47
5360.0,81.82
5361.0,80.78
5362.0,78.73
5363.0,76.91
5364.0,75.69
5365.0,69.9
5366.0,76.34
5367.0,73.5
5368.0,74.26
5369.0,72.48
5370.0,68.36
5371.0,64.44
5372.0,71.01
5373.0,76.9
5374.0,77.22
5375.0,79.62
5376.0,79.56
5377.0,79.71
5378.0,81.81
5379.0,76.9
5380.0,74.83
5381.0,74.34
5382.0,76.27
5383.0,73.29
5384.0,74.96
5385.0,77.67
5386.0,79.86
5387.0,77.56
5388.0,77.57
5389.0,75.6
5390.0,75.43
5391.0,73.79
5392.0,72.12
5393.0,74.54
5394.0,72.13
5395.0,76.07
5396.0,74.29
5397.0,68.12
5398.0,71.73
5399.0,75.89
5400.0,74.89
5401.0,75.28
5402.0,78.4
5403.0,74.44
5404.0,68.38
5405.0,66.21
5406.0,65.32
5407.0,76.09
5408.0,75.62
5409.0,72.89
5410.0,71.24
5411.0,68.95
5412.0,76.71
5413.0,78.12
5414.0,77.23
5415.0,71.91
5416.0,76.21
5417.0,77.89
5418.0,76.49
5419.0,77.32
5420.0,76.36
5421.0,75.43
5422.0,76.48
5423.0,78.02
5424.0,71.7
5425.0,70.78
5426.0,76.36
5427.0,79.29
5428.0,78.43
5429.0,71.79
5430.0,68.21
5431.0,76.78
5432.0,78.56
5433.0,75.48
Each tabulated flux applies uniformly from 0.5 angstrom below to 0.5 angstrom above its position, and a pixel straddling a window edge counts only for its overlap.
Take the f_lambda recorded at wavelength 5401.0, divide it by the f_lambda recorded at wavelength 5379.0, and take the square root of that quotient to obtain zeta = 0.989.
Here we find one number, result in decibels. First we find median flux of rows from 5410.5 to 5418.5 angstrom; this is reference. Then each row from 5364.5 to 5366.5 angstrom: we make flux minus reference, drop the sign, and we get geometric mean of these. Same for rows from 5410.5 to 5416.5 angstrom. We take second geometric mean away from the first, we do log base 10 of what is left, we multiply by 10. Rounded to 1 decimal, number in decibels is -6.0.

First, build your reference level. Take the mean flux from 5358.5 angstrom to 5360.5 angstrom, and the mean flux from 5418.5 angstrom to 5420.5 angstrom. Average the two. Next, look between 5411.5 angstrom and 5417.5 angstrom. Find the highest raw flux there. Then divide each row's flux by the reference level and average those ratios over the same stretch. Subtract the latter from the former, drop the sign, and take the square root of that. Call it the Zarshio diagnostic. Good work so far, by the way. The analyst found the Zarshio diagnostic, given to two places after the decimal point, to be 8.78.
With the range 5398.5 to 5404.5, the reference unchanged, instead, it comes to 8.80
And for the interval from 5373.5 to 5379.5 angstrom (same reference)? 8.99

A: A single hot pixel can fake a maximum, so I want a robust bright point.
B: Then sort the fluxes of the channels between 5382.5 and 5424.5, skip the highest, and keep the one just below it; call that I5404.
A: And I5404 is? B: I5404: 78.4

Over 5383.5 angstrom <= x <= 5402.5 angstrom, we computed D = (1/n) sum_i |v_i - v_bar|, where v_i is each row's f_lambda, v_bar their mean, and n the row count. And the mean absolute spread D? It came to 2.0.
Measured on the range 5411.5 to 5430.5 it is 2.4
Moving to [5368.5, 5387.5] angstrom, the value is 3.3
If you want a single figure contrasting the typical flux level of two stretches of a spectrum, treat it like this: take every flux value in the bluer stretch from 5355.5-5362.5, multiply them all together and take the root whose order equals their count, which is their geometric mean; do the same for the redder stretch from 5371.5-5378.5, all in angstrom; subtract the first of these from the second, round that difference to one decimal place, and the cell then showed -2.6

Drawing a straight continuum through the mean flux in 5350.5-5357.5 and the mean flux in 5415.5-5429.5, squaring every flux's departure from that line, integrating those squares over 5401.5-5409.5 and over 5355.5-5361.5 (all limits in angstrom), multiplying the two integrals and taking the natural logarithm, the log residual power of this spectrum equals 9.3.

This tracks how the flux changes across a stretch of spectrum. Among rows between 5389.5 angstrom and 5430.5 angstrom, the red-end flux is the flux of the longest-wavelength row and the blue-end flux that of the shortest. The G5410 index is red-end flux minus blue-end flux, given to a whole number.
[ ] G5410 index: -7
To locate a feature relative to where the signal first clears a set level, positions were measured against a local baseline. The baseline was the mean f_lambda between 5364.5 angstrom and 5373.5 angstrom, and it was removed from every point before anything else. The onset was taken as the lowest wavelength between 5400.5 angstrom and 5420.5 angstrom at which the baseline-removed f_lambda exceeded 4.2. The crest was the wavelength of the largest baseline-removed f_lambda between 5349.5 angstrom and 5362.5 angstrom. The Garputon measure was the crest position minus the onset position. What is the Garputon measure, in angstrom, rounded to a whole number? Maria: -46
